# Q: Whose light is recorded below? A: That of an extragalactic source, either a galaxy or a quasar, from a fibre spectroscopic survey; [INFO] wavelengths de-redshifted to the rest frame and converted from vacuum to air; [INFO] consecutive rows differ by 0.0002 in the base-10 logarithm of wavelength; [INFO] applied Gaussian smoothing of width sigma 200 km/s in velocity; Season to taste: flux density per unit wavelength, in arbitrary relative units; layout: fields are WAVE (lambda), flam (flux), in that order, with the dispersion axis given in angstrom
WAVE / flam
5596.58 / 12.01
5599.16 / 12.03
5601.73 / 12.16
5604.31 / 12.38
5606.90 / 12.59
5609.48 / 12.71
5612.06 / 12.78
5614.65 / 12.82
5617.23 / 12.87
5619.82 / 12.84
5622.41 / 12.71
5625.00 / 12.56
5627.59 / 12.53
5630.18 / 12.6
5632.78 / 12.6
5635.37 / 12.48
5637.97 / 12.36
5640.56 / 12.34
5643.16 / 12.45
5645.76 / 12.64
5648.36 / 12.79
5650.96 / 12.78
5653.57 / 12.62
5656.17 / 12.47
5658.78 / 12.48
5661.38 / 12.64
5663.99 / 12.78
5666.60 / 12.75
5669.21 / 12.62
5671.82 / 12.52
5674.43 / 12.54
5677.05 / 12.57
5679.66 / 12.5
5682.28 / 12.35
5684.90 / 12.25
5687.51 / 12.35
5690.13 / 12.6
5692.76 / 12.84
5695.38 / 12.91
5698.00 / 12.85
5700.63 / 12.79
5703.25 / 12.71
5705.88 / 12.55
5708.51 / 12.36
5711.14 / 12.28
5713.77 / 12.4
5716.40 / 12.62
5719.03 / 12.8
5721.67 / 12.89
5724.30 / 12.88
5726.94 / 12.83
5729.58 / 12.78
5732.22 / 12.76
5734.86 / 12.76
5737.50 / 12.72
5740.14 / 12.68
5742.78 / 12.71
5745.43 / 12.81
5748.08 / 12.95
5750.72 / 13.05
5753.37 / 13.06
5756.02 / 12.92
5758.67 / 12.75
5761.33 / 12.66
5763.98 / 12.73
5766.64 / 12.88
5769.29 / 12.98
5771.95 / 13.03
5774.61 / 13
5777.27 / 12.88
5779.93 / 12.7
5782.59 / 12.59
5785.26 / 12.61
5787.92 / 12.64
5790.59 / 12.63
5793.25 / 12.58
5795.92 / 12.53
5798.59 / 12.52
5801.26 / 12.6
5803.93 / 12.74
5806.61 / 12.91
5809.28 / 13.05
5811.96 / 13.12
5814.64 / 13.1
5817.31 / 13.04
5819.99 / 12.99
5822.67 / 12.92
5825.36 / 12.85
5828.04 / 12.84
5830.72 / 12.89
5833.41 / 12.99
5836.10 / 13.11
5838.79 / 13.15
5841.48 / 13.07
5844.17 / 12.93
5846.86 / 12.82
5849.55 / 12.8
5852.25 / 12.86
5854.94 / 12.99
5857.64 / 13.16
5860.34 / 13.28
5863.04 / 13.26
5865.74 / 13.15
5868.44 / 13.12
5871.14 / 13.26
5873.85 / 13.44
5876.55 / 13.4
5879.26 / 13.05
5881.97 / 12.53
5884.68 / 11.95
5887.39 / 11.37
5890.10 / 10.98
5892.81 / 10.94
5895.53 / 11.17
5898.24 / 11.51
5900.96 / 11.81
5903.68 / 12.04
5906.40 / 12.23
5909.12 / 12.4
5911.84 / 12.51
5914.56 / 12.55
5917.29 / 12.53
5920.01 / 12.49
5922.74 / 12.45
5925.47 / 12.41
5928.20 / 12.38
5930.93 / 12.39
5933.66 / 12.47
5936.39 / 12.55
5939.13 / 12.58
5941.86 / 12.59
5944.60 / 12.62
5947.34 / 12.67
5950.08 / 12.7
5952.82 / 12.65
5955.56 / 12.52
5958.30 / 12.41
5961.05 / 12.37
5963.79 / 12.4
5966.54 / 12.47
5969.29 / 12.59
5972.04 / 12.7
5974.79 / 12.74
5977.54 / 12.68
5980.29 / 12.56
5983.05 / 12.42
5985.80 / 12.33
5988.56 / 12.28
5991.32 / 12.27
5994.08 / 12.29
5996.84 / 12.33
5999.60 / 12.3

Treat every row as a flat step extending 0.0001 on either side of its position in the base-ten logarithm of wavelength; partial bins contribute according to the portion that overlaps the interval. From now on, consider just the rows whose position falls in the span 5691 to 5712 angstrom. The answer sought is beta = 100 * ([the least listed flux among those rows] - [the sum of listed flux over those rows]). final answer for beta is -8901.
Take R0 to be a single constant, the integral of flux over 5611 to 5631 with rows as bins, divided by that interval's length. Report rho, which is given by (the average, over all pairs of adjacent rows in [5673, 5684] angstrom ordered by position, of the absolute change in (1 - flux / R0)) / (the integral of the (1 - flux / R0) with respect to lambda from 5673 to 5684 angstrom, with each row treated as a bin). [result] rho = 0.03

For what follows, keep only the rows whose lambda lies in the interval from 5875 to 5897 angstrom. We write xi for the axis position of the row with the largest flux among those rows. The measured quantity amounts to 5876.55 angstrom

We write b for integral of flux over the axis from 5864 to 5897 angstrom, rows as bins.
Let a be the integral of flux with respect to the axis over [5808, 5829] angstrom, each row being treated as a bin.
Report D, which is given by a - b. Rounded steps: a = 273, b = 408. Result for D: -135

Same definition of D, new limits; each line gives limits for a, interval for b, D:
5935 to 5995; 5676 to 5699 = 462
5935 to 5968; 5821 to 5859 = -78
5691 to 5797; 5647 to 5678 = 960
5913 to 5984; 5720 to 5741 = 621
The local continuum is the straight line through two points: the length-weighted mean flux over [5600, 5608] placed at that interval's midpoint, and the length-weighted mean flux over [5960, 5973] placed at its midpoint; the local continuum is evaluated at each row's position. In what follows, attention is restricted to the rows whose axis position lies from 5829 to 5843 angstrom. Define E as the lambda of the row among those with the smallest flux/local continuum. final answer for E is 5830.72 angstrom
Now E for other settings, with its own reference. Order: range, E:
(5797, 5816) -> 5798.59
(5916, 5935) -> 5928.20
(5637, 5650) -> 5640.56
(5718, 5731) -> 5729.58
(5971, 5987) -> 5985.80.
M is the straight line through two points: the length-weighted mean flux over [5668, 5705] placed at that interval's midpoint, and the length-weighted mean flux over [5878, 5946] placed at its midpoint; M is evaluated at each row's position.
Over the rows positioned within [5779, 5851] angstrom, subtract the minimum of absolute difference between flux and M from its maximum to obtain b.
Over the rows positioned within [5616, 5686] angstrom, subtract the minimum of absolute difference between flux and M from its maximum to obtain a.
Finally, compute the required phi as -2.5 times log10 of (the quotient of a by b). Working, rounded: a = 0.3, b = 0.70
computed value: 0.8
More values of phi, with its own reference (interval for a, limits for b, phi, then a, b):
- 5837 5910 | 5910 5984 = -1.1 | 1.2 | 0.45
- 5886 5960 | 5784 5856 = -0.6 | 1.2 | 0.70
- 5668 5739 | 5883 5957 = 1.4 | 0.3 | 1.24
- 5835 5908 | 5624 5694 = -1.4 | 1.2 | 0.35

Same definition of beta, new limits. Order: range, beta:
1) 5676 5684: -2507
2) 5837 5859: -9098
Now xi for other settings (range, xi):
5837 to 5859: 5857.64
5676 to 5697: 5695.38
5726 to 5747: 5726.94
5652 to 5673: 5663.99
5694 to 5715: 5695.38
